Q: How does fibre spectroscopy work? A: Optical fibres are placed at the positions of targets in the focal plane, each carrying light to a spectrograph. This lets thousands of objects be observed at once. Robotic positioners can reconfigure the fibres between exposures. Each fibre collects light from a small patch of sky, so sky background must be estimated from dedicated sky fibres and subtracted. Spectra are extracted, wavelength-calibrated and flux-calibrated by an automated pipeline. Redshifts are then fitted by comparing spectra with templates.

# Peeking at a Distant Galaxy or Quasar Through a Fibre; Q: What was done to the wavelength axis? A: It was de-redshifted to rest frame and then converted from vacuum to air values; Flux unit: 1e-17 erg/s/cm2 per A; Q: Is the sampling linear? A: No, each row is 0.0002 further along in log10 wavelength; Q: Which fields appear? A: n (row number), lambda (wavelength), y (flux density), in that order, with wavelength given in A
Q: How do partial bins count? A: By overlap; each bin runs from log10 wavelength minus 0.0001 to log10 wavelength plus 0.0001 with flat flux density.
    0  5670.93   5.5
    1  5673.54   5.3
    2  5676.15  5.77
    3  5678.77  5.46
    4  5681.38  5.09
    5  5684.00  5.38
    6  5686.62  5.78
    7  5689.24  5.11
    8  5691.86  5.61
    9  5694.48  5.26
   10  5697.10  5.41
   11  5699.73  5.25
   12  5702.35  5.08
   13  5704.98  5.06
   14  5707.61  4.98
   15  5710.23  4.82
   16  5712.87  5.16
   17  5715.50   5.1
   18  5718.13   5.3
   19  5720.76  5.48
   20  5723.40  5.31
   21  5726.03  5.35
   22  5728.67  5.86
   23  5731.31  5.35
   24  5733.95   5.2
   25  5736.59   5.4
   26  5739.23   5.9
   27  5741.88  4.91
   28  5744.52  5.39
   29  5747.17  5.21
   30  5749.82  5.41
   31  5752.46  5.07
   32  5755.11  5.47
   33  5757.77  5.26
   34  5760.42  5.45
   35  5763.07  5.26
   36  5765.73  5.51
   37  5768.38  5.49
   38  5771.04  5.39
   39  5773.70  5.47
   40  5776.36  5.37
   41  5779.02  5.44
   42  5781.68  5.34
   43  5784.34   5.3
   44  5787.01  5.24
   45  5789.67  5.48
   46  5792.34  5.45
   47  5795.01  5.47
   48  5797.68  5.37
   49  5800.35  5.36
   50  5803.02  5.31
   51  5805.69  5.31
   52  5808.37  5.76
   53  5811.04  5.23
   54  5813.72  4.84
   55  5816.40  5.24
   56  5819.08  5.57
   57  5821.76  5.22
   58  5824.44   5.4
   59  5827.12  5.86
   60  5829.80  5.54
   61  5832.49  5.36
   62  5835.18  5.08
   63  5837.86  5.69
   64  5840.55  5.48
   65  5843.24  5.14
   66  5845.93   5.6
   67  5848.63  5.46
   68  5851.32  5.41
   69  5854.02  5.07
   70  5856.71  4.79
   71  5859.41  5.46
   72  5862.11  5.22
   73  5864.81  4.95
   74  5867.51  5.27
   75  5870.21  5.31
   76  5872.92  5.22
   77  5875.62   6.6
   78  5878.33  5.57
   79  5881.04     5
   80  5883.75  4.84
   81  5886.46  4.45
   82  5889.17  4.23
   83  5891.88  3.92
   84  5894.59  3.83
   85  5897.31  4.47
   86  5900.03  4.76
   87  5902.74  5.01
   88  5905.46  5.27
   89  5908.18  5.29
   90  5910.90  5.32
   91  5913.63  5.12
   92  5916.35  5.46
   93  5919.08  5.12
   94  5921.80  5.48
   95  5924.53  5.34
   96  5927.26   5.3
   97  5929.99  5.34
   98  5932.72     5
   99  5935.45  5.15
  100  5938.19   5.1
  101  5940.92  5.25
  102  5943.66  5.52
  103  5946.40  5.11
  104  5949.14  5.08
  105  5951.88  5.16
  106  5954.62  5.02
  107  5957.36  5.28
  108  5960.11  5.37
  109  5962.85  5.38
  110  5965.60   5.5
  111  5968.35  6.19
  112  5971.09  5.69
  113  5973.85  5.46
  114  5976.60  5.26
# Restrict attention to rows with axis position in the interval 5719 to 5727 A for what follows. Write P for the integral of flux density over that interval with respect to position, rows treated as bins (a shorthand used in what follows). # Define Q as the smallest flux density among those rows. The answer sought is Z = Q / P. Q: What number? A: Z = 0.123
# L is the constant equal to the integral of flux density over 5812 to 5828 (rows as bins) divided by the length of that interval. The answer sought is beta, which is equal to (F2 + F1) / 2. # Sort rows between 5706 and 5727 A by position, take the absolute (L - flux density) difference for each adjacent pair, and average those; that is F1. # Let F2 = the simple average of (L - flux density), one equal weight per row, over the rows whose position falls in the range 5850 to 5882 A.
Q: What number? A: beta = 0.09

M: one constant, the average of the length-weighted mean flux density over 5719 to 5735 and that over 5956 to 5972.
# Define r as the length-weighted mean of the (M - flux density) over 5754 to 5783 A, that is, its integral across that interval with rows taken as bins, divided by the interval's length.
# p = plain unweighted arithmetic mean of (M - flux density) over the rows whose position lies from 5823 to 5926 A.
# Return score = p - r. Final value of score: 0.24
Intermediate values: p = 0.33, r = 0.09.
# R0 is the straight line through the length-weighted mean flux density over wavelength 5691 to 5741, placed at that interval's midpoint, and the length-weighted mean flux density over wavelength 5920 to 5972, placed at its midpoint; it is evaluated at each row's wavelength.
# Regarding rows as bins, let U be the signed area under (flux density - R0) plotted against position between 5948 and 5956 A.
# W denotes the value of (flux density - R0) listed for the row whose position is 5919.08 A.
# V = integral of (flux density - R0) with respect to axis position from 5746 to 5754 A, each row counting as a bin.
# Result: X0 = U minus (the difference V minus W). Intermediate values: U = -1.9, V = -0.6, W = -0.2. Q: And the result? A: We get -2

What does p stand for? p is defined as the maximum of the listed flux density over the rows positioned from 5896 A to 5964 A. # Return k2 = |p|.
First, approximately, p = 5.52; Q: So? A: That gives 5.5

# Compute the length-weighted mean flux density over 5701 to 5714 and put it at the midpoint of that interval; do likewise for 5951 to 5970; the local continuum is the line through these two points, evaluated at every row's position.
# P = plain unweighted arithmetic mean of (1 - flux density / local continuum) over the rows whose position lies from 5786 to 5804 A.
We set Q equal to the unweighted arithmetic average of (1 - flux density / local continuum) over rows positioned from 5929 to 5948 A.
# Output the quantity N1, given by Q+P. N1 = -0.01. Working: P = -0.043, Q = 0.034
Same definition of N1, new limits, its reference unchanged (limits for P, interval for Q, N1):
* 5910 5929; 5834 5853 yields -0.02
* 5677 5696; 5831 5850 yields -0.11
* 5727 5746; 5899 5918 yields -0.04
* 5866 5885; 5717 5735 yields -0.09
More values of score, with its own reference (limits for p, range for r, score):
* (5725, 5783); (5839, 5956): -0.26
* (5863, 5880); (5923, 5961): -0.27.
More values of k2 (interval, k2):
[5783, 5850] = 5.9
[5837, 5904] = 6.6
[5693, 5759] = 5.9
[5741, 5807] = 5.5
